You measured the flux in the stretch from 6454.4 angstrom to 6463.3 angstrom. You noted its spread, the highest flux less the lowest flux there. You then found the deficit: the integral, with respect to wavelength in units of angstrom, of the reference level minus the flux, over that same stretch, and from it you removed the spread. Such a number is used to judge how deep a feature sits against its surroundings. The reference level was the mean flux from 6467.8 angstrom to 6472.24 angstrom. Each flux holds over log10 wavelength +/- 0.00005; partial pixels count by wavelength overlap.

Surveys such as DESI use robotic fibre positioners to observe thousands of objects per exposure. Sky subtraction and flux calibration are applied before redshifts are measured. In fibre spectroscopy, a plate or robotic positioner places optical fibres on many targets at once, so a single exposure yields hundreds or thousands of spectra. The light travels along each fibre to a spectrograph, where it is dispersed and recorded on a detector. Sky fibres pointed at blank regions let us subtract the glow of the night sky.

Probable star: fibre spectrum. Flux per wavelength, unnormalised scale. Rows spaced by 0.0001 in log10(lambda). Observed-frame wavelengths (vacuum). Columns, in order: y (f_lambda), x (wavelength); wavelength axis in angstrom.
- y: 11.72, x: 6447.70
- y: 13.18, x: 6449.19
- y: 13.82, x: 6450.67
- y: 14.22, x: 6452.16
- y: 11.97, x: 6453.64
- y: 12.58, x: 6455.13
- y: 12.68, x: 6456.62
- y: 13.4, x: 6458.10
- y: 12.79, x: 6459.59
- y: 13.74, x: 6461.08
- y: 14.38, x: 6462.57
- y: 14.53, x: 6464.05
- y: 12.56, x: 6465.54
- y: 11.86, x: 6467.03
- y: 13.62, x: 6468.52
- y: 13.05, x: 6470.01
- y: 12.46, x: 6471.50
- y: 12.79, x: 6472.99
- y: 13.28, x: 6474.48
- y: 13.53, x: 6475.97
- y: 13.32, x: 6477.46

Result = -4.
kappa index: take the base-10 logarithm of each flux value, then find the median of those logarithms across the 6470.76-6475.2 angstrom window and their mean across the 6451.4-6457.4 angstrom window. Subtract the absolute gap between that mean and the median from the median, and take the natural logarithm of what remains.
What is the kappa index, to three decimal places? 0.100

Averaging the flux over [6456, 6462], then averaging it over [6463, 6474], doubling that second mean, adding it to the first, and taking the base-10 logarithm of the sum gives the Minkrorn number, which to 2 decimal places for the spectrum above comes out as 1.59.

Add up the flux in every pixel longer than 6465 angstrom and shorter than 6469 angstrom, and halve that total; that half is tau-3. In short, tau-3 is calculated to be 19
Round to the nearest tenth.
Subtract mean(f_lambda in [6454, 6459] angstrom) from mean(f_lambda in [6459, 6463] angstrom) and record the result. 0.8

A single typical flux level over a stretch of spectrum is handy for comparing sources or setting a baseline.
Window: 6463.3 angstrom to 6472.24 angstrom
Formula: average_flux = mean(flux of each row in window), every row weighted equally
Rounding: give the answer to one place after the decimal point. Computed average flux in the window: 13.0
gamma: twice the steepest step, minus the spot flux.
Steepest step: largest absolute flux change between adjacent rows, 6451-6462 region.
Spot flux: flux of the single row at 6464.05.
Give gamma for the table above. -10.0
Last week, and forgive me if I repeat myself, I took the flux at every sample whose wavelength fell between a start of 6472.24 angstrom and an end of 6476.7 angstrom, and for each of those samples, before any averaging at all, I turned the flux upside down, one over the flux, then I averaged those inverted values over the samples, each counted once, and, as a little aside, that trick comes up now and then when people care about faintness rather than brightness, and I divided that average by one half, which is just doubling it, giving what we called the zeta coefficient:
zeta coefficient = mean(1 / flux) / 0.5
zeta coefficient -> 0.152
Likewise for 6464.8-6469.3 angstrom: 0.158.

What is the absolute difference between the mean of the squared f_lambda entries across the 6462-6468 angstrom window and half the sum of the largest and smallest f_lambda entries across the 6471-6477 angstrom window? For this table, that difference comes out 166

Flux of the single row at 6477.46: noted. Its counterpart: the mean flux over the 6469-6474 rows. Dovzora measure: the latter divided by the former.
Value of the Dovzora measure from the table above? 0.96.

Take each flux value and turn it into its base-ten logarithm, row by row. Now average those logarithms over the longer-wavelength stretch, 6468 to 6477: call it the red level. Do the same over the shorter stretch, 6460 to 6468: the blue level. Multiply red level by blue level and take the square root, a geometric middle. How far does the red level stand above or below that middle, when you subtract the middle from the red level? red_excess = -0.004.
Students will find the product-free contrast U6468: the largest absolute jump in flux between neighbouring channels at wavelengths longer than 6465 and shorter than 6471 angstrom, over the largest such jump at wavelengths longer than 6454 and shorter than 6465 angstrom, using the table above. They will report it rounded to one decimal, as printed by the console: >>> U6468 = 1.9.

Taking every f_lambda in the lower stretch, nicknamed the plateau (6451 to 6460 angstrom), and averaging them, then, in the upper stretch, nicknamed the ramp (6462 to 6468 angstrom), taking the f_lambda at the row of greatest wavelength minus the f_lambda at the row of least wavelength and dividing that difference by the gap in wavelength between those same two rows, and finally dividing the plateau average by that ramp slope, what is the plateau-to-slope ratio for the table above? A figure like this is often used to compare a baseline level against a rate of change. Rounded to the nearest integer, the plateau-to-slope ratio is -23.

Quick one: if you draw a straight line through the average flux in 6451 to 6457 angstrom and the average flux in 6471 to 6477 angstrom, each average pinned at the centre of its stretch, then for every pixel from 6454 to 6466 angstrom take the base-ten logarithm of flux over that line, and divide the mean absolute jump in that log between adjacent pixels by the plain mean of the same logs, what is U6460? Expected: 2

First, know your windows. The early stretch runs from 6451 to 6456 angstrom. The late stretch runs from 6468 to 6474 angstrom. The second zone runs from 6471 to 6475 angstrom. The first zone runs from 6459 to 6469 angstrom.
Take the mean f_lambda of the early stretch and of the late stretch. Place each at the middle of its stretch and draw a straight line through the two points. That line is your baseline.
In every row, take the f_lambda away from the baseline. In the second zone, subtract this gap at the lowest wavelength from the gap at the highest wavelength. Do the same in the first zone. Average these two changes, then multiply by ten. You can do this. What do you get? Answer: -8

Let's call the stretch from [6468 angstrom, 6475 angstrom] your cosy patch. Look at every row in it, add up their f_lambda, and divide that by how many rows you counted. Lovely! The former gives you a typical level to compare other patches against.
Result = 13.0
